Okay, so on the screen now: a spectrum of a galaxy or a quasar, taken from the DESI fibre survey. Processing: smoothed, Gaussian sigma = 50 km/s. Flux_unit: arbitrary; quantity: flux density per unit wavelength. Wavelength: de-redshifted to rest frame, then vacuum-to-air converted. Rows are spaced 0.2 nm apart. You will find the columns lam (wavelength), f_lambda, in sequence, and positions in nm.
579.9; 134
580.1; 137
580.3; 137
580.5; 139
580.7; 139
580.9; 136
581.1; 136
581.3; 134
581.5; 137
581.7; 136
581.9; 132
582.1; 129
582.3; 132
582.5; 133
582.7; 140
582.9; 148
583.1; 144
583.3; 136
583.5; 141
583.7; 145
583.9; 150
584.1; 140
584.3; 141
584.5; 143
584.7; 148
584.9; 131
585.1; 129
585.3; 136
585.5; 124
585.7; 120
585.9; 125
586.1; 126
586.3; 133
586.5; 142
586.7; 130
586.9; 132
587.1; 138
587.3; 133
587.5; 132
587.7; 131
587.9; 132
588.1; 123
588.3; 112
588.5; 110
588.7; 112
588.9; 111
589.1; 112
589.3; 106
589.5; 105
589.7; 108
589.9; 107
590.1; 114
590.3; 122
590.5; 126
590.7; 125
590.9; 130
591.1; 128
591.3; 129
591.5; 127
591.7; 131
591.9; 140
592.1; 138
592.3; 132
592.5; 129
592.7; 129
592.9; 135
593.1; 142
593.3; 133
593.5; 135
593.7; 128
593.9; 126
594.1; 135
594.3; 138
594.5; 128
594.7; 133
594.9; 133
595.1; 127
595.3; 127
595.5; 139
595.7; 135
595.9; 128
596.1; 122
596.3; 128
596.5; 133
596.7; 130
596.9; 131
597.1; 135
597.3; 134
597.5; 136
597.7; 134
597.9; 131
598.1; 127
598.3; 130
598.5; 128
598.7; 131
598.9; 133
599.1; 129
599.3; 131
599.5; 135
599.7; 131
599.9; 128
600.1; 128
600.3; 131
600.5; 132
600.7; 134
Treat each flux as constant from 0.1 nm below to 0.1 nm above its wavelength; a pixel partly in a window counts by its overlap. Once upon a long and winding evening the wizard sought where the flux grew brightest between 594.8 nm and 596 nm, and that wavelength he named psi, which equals 595.5 nm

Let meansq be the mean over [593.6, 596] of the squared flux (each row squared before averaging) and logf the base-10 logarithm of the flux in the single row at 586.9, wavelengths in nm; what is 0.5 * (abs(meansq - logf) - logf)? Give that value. 8643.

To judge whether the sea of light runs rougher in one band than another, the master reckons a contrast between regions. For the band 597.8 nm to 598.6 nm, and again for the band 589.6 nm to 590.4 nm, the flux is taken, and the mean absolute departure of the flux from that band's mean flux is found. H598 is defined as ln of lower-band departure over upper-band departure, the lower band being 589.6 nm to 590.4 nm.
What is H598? 1.3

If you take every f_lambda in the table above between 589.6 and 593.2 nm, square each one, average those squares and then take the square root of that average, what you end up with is 128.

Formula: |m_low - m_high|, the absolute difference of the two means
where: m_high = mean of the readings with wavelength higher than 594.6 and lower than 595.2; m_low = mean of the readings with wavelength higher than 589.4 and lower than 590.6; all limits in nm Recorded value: 17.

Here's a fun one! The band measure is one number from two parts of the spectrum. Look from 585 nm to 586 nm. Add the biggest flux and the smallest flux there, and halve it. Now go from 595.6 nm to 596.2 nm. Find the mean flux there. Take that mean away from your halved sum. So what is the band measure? 0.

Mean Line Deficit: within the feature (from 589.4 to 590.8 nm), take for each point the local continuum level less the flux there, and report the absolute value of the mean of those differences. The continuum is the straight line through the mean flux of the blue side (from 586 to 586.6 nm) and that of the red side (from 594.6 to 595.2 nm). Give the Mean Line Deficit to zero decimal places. 17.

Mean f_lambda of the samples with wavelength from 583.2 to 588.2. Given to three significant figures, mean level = 134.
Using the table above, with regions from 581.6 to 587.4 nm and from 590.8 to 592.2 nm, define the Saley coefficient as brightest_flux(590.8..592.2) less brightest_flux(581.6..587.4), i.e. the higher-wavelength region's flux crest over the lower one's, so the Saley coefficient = -10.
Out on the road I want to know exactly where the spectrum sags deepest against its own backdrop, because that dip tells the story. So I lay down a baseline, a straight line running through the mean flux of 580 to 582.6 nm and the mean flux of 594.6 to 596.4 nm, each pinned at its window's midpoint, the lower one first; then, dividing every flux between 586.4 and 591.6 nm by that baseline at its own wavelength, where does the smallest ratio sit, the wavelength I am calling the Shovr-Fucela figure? 589.5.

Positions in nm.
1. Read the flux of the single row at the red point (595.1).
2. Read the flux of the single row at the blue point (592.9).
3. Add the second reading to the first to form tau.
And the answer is 262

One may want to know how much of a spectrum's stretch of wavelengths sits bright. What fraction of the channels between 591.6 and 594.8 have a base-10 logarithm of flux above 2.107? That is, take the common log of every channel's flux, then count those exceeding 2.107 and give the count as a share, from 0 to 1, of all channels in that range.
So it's 0.94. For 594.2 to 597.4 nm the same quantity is 0.81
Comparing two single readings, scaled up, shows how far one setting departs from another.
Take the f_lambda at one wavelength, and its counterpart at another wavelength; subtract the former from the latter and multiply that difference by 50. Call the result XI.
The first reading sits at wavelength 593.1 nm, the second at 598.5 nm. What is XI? -700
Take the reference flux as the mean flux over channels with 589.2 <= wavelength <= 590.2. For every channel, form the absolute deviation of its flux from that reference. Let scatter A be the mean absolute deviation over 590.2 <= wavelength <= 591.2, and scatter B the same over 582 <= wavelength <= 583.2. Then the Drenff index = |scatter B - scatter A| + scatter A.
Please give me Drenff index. 30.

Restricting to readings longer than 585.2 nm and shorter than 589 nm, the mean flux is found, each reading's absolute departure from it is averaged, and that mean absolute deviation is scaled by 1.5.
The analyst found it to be 12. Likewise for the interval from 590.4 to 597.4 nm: 6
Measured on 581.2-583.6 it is 6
